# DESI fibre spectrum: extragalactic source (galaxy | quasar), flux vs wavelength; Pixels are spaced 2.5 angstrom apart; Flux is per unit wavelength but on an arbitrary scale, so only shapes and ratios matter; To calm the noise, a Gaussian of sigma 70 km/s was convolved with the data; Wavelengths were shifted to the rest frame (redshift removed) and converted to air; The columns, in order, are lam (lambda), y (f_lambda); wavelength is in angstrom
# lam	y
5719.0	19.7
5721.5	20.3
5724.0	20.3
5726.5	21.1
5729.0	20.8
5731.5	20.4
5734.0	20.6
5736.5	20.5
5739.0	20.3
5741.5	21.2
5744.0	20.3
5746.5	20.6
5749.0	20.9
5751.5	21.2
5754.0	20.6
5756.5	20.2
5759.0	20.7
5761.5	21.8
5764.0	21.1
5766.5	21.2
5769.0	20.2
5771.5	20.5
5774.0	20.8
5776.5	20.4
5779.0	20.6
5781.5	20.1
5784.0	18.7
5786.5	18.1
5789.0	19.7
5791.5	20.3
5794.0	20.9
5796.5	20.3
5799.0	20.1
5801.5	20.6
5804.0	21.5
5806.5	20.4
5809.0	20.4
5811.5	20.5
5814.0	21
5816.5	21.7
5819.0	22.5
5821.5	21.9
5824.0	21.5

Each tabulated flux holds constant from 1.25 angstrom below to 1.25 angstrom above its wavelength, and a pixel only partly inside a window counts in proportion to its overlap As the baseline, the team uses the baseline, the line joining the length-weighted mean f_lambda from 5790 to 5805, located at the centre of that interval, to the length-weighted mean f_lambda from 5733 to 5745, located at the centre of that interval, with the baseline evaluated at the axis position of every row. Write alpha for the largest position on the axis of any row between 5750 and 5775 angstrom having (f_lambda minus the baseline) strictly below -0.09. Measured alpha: 5769.0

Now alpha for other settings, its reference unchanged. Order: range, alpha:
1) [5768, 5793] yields 5791.5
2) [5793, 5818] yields 5809.0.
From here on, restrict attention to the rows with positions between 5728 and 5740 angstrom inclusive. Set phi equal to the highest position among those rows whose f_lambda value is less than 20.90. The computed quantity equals 5739.0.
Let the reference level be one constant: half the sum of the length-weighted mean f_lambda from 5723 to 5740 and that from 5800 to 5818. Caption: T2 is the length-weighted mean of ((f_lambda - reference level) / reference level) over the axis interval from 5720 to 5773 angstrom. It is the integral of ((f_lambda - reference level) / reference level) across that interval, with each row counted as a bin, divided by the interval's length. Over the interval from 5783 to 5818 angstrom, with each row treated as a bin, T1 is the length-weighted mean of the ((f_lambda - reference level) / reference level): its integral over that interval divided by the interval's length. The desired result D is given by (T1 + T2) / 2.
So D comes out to -0.010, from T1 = -0.019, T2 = -0.0015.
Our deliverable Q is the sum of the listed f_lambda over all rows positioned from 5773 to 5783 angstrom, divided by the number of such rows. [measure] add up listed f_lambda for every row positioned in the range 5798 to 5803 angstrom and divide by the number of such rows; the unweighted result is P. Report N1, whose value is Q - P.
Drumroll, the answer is 0.1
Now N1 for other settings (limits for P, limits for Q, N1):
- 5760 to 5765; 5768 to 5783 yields -1.0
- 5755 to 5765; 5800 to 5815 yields -0.2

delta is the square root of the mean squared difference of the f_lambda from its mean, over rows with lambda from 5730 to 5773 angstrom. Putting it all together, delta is 0.43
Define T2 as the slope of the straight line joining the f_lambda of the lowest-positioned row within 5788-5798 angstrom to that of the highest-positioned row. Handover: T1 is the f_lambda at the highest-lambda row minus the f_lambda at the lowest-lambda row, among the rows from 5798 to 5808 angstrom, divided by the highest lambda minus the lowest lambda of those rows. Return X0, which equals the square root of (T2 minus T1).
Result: 0.20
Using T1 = 0.04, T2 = 0.080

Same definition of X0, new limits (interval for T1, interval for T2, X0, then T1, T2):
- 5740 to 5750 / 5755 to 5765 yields 0.40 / -0.04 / 0.120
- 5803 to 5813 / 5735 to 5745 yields 0.33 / -0.13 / -0.027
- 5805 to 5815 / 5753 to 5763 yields 0.28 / 0.08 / 0.160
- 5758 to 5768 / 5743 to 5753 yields 0.23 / 0.07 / 0.120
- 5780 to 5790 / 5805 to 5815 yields 0.37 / -0.05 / 0.080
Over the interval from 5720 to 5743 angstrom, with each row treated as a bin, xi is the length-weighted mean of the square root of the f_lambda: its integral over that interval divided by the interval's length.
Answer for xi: 4.54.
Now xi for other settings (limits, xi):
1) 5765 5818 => 4.52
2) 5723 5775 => 4.55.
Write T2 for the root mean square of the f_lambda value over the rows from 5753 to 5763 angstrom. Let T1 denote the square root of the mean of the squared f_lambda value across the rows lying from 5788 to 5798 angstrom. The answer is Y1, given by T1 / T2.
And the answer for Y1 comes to 0.97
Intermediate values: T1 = 20.3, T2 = 20.8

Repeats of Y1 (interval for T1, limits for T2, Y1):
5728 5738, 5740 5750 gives 0.99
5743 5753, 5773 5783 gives 1.01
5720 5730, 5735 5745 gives 1.00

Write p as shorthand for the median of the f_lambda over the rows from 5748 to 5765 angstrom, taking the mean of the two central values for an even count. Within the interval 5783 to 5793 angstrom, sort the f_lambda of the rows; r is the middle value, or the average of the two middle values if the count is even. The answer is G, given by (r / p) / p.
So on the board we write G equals 0.0440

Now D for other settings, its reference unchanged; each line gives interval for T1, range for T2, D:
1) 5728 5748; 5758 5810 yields -0.011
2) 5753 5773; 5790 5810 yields -0.003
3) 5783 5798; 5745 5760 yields -0.026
